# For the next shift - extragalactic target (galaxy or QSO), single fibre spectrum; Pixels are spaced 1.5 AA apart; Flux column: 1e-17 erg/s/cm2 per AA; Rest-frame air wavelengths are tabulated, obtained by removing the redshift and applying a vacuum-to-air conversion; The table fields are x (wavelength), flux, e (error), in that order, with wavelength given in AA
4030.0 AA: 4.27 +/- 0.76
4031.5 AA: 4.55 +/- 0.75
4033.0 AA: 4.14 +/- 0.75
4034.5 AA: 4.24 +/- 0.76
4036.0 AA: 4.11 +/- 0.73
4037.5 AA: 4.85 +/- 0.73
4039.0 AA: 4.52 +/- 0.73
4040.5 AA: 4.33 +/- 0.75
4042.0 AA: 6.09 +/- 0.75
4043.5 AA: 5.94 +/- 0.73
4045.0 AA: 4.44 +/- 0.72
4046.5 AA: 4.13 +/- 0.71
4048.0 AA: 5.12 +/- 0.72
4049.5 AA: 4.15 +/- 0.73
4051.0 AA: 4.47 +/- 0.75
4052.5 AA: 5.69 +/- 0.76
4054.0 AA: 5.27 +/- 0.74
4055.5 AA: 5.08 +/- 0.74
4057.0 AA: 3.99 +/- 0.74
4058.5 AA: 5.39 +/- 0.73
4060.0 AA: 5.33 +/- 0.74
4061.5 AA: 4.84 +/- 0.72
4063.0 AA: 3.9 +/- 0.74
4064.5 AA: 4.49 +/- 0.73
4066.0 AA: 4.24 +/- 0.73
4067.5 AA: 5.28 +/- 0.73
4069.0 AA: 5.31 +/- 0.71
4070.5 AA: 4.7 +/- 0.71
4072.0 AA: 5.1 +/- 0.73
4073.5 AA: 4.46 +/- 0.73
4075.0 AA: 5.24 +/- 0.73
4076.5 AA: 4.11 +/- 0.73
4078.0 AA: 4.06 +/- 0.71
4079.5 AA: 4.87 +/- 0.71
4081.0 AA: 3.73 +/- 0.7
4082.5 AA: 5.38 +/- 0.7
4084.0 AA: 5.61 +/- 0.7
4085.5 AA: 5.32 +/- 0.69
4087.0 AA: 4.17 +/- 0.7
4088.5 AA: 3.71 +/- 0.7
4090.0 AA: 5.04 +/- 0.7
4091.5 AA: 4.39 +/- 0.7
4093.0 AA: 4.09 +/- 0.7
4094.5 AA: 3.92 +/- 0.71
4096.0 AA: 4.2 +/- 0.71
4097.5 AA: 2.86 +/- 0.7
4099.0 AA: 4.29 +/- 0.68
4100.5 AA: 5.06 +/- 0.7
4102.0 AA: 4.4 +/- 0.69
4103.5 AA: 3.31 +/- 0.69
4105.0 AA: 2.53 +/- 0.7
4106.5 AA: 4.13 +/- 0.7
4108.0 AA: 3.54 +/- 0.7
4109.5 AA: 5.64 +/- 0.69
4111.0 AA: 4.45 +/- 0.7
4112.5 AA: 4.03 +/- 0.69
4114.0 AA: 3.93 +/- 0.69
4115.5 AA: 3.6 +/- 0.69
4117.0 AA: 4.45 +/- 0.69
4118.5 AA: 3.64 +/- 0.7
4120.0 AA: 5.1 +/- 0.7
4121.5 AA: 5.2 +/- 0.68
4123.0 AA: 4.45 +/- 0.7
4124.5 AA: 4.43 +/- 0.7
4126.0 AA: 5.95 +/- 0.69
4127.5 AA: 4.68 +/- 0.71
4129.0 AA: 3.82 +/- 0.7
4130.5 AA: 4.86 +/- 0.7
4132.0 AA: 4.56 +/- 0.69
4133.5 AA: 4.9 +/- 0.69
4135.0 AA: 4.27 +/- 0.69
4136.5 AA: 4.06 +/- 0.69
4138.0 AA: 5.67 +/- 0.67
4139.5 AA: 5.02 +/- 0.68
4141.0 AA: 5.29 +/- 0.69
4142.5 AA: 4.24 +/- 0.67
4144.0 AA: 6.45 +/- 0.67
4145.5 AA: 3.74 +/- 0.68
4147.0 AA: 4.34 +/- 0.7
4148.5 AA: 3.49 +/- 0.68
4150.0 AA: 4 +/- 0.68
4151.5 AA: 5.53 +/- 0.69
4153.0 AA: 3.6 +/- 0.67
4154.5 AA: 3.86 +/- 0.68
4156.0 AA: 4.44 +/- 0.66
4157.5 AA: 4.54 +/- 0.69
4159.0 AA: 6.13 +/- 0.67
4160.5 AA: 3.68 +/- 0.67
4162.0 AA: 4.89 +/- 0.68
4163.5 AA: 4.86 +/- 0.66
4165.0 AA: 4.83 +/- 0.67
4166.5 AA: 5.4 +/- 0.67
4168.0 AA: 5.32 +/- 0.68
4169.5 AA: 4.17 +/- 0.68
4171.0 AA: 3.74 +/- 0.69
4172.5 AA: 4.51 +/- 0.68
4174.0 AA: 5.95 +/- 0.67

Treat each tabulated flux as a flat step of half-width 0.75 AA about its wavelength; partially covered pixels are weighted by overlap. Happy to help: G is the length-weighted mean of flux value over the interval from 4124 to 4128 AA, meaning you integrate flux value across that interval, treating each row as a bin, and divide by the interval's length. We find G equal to 5.08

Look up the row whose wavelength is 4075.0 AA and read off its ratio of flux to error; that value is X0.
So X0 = 7.2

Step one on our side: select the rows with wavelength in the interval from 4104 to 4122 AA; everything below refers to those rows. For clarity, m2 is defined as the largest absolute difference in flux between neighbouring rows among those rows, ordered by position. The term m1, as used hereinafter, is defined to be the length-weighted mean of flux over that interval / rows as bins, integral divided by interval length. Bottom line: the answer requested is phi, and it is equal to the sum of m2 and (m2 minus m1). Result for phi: 0.0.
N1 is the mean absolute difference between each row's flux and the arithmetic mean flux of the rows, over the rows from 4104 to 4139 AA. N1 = 0.59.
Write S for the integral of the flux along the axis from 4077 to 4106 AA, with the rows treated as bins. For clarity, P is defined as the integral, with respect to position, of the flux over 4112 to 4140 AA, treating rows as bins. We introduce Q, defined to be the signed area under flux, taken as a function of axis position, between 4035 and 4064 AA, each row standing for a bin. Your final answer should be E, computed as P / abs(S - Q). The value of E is 8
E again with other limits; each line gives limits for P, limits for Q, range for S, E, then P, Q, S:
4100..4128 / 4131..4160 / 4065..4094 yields 123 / 121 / 134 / 135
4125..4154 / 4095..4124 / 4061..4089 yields 13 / 135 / 120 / 131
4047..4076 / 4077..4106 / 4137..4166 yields 12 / 140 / 123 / 135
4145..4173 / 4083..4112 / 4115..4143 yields 18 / 126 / 123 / 130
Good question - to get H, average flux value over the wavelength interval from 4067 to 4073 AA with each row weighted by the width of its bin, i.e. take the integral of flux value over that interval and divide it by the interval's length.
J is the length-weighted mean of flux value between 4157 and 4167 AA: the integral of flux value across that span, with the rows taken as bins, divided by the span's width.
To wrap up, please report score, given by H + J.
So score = 10.0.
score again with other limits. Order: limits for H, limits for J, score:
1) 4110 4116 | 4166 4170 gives 9.1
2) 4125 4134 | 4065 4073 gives 9.7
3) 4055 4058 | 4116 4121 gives 9.0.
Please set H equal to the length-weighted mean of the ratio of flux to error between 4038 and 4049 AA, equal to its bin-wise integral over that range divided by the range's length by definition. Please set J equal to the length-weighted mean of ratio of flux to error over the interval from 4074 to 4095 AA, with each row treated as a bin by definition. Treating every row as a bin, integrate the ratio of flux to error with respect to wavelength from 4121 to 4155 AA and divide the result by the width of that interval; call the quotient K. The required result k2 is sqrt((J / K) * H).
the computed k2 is 2.54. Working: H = 6.73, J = 6.5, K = 6.74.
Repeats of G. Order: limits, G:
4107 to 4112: 4.50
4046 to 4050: 4.51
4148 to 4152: 4.32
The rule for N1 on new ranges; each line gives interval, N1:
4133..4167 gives 0.67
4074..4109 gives 0.61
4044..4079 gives 0.49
